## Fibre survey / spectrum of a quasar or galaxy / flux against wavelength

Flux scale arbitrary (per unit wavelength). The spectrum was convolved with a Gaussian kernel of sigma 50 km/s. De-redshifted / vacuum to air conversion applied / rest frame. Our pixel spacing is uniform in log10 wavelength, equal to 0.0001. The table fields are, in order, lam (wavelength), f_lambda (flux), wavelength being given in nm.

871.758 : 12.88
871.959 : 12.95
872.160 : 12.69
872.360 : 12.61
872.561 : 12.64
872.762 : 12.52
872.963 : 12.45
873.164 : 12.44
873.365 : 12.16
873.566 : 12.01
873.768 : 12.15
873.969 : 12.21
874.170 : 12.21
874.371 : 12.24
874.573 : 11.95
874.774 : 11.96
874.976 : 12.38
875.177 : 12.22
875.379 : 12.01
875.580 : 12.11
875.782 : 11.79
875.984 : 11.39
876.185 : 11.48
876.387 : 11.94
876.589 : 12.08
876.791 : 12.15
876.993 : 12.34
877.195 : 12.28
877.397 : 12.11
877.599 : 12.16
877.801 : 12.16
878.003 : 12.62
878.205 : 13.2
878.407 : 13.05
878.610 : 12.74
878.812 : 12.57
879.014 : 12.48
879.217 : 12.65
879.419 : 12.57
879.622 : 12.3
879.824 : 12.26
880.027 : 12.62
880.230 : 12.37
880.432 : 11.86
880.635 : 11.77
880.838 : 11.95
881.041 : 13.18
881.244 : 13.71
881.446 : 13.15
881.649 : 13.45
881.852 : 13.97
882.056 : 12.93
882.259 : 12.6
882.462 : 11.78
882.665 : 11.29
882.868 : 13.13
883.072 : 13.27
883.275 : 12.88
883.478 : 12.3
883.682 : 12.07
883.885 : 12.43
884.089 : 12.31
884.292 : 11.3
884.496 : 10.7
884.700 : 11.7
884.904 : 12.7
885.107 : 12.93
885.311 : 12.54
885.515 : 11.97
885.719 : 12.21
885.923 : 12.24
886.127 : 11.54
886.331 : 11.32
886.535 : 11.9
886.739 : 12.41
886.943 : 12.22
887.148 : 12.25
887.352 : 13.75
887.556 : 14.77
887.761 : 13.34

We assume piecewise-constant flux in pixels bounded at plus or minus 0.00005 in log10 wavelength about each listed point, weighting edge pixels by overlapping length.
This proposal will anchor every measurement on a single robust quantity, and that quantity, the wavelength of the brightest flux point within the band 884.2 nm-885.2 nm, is 885.107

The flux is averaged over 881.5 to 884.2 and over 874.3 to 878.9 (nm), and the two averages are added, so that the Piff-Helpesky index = 24.9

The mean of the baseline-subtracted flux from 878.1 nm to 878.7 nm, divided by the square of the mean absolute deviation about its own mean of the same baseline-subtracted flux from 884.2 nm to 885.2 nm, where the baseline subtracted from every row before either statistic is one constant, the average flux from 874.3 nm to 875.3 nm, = 1.5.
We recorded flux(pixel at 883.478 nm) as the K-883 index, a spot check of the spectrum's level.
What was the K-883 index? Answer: 12.3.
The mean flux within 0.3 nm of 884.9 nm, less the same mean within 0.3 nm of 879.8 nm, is 0.1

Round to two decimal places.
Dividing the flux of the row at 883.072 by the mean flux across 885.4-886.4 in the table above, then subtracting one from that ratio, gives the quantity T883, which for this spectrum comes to 0.12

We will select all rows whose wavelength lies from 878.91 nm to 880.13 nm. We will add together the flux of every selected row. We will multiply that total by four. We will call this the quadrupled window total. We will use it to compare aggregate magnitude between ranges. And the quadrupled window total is 300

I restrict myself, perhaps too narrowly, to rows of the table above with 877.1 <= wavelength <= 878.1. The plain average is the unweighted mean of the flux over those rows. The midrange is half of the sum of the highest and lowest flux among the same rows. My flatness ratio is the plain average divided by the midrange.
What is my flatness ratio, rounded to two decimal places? 0.99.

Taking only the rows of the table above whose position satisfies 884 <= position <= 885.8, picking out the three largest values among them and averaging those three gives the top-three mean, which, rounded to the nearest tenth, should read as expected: 12.7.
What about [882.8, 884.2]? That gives 13.1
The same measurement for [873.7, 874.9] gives 12.2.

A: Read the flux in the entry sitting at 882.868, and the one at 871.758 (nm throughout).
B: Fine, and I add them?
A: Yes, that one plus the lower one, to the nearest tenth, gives 26.0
